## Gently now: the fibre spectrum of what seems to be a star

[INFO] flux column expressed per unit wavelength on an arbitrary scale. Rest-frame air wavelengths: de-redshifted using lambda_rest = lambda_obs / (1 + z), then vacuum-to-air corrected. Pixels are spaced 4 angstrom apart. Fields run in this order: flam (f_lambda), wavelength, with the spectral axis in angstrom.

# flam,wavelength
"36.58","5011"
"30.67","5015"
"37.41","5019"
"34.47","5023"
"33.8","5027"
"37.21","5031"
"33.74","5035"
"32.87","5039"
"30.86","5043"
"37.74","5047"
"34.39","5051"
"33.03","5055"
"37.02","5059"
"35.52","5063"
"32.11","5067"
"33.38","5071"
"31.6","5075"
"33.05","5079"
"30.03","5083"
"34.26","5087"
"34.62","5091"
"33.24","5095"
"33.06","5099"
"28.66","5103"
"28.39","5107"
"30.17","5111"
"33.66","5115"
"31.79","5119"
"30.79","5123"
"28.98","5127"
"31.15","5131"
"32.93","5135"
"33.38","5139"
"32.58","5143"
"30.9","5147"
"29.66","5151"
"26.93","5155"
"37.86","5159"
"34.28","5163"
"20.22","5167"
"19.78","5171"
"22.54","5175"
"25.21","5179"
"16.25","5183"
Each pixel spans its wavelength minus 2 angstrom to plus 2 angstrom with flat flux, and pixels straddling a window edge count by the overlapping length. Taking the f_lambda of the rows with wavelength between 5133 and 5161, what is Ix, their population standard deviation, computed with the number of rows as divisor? 3.2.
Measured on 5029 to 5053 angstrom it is 2.4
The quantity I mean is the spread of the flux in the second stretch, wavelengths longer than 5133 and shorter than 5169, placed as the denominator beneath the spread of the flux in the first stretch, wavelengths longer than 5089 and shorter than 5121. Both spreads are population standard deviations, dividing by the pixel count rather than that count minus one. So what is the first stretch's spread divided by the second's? 0.5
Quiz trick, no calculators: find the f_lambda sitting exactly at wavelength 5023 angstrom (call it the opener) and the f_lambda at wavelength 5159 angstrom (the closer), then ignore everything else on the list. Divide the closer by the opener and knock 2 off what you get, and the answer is -0.90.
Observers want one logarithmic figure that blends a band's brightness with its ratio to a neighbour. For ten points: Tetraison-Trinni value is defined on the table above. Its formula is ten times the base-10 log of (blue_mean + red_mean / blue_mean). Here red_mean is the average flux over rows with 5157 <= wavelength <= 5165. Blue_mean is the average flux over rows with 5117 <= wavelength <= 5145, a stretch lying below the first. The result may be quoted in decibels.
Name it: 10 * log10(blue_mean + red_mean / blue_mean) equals 15.2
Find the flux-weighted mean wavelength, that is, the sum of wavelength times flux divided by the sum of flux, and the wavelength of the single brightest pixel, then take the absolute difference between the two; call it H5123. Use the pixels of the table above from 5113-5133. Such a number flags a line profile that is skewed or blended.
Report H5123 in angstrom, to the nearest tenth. 7.8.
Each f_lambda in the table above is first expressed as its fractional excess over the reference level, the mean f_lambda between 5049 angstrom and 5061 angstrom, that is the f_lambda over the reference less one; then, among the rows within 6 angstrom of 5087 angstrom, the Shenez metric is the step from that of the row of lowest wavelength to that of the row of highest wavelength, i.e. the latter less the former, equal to 0.132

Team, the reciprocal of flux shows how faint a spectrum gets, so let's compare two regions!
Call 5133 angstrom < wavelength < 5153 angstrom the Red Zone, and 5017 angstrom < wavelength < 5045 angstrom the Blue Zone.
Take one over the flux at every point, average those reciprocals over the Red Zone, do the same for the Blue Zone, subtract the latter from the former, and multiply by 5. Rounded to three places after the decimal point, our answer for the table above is 0.011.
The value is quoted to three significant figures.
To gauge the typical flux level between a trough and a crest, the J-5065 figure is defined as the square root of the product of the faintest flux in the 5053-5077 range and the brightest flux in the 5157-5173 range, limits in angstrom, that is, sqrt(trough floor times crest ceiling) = 34.6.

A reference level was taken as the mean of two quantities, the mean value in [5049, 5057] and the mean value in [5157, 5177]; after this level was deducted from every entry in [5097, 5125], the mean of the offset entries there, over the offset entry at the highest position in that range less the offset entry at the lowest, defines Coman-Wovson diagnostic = 0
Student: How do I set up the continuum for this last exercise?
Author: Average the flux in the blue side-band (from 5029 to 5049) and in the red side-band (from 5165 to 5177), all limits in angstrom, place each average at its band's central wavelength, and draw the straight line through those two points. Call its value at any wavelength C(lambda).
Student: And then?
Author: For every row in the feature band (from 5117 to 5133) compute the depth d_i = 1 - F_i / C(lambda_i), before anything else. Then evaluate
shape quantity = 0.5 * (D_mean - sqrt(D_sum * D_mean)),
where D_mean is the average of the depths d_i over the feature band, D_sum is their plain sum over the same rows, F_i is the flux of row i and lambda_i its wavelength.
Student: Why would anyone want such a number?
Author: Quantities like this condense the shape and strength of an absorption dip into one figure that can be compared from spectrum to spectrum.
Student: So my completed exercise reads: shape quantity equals -0.30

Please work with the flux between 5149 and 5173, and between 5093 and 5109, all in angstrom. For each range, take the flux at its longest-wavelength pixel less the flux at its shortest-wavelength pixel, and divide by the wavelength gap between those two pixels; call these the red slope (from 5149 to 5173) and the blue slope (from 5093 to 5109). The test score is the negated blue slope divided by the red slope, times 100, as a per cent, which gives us -82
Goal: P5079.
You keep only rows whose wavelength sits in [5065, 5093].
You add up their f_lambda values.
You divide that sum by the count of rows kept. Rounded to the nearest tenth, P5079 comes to 32.7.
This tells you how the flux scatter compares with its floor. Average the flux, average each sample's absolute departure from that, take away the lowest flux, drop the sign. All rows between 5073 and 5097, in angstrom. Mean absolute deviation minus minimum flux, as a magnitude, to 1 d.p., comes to 28.7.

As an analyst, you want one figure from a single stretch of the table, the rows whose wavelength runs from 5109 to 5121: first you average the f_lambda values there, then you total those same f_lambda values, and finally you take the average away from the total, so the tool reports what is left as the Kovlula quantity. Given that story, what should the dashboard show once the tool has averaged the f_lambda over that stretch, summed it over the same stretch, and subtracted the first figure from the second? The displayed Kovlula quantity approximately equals 63.7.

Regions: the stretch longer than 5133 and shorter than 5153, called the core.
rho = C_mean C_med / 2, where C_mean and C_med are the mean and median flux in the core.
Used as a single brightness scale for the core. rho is 519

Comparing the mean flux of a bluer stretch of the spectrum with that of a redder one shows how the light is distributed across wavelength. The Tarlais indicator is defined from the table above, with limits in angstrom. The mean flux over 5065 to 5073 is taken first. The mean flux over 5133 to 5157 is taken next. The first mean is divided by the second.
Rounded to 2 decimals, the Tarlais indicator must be 1.05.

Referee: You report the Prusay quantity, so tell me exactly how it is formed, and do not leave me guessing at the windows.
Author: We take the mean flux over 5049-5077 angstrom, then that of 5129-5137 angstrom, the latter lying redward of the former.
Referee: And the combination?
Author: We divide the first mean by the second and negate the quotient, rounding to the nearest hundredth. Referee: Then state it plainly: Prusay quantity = -1.06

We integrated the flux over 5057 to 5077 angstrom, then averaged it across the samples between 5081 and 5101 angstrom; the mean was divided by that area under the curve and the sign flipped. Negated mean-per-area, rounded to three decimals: -0.049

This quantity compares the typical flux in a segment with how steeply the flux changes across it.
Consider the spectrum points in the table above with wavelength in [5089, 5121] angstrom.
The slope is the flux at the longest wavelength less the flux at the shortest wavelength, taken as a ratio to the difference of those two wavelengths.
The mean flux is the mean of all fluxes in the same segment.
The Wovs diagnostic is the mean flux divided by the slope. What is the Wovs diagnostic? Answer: -314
